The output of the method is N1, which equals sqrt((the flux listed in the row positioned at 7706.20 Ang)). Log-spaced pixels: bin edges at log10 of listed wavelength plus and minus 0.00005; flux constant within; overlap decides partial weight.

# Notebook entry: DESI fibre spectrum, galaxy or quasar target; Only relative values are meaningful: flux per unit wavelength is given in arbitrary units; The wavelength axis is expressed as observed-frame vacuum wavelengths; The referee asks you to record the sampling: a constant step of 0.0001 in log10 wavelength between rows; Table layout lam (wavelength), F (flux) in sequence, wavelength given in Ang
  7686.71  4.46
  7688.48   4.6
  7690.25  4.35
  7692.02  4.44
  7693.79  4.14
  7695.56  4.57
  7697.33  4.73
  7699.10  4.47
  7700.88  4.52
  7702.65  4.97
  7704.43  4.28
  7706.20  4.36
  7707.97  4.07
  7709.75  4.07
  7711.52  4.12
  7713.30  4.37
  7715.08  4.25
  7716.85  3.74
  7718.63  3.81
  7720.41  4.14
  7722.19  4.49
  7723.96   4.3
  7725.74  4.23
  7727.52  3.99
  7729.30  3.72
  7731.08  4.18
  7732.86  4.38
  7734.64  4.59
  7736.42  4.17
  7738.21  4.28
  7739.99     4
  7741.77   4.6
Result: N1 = 2.09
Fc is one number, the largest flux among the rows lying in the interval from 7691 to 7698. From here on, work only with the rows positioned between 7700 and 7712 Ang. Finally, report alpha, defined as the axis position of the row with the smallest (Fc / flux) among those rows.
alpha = 7702.65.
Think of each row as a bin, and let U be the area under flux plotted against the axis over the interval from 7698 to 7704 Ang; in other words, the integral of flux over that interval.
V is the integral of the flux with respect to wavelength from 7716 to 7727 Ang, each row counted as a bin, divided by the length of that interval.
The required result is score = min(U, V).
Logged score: 4.11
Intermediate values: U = 28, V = 4.1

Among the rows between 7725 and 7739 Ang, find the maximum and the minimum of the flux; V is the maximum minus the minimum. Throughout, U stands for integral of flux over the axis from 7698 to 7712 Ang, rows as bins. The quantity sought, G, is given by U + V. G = 62.1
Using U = 61.2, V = 0.87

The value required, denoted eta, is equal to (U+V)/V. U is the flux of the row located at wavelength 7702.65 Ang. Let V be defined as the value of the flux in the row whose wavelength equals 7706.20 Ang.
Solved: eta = 2.14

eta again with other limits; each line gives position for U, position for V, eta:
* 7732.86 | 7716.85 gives 2.17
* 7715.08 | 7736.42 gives 2.02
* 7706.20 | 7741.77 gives 1.95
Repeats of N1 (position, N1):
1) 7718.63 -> 1.95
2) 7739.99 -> 2.00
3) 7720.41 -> 2.03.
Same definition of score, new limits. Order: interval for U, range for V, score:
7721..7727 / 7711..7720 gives 4.06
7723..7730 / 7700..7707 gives 4.54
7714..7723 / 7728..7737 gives 4.20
